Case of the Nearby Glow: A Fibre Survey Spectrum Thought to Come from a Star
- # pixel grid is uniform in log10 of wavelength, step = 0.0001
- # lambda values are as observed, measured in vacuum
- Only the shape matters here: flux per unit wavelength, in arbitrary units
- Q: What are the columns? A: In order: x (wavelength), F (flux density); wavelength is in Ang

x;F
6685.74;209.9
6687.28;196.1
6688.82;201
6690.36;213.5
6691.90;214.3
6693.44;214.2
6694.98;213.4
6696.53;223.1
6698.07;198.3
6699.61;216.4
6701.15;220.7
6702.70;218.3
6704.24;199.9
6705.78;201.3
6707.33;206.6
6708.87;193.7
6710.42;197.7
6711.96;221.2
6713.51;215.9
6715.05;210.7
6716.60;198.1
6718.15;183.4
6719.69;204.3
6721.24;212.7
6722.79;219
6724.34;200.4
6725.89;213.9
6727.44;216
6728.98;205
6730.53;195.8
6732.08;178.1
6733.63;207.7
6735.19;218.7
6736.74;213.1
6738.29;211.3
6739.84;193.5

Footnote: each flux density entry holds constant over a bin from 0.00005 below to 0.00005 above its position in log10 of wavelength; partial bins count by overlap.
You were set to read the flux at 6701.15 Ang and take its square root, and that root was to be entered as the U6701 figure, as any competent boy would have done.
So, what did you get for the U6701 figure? 14.86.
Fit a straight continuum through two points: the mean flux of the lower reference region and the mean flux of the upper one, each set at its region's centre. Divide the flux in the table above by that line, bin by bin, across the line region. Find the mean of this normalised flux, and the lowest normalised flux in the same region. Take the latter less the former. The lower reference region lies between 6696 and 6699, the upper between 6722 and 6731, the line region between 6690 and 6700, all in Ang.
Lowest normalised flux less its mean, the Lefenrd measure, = -0.070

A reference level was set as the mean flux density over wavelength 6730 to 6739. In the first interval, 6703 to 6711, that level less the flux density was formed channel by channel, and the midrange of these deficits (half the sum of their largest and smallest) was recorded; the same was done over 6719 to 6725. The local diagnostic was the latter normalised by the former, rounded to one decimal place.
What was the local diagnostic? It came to -1.4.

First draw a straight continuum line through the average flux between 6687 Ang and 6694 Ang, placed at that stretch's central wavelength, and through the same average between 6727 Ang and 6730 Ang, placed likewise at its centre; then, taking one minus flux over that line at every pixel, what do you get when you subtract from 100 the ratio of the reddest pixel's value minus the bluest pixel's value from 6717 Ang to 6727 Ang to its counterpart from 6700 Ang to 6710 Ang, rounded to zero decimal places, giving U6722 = 101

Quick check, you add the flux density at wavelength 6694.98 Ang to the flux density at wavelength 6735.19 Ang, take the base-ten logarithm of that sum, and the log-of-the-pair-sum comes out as 2.64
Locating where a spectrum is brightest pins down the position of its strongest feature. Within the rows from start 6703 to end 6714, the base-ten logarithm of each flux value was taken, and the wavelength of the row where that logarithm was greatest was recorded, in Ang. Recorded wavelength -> 6711.96 Ang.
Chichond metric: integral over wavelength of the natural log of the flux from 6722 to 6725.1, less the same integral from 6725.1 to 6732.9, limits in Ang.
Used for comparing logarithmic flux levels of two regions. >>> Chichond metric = -25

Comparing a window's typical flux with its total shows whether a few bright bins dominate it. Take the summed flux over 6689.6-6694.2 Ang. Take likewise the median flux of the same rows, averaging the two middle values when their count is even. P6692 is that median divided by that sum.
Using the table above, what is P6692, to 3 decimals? 0.334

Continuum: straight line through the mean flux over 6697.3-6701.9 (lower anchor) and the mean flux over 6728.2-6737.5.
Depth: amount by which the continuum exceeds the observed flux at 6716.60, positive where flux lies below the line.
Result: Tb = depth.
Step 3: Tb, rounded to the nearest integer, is 9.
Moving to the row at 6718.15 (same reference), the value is 24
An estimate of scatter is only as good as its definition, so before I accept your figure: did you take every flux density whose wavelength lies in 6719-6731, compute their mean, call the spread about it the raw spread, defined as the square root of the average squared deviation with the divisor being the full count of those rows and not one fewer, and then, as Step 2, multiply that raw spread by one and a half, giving 11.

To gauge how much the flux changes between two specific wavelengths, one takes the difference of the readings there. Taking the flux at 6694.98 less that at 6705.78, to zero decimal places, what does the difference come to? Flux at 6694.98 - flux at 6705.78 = 12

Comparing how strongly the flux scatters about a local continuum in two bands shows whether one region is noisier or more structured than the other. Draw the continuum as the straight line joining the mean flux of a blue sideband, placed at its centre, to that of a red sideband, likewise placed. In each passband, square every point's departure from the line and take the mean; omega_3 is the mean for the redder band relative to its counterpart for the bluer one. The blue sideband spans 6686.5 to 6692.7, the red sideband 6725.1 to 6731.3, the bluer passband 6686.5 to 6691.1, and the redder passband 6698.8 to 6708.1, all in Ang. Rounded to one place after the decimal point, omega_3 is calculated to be 1.4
